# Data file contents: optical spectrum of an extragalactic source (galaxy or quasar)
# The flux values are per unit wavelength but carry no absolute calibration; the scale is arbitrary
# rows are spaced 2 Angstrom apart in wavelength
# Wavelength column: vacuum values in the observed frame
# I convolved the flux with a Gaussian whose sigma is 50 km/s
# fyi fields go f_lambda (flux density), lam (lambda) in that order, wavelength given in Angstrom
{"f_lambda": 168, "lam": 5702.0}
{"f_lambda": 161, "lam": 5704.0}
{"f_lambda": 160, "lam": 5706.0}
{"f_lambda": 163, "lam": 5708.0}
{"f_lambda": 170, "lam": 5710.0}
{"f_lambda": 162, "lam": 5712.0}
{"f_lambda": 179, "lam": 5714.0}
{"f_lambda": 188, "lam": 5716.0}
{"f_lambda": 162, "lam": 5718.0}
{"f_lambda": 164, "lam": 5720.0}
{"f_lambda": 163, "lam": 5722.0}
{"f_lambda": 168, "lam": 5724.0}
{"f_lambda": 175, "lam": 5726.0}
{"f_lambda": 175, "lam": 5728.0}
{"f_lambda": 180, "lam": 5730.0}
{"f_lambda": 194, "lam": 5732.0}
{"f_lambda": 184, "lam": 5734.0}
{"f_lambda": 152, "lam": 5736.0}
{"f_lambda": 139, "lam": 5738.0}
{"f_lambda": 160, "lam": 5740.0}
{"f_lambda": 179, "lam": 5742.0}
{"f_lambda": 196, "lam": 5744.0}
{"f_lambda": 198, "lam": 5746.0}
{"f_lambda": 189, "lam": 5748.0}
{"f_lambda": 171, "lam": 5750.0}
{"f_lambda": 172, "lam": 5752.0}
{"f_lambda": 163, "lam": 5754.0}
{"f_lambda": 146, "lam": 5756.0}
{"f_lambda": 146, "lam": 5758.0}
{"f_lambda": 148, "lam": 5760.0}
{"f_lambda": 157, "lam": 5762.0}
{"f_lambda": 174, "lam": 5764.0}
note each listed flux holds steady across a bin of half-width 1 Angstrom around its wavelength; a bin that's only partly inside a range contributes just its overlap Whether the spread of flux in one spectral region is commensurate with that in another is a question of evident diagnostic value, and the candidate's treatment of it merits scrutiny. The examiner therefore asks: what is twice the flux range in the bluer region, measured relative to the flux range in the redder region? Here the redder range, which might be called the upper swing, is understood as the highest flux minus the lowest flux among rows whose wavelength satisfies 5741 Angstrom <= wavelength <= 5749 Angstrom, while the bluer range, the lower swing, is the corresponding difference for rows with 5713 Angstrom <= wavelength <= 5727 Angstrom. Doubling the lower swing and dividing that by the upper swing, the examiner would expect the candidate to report 2.7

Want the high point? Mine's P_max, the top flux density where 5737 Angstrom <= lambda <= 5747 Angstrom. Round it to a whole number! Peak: 198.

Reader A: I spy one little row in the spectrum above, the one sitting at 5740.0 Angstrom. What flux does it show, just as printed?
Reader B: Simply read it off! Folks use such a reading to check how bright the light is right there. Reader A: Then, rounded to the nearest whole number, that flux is 160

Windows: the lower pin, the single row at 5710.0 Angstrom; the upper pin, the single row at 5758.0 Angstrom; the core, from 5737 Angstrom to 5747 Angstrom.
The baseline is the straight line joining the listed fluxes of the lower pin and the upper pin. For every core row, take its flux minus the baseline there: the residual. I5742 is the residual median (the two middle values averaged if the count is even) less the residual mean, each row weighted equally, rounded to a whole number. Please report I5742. 5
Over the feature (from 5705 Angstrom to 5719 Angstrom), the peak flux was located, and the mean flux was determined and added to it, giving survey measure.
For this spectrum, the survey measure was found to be 357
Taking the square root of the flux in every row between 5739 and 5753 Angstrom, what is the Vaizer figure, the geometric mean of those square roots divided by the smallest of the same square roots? 1.06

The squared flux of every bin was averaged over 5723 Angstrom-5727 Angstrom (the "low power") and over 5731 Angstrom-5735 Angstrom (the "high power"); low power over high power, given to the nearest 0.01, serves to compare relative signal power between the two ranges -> 0.82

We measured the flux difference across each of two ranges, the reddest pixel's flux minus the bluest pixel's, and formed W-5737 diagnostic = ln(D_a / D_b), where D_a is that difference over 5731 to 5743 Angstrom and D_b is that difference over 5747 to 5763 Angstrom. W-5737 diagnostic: -0.76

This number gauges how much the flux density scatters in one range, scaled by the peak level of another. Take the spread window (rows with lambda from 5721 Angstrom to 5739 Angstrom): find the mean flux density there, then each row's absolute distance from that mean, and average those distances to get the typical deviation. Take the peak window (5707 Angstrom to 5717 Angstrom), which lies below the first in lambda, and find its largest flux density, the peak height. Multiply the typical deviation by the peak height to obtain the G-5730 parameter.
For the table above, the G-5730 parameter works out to 2423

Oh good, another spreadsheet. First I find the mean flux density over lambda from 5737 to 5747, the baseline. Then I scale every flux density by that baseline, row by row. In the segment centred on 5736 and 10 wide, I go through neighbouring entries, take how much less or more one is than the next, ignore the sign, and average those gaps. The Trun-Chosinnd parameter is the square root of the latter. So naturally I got 0.33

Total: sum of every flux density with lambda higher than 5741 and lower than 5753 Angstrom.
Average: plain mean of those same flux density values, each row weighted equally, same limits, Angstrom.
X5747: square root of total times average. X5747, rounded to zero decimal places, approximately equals 451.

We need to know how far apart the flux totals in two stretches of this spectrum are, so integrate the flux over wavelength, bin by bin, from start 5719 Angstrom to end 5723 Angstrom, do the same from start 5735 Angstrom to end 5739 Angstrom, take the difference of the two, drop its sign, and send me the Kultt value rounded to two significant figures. 72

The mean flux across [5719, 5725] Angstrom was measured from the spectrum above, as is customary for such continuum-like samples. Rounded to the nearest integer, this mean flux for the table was 165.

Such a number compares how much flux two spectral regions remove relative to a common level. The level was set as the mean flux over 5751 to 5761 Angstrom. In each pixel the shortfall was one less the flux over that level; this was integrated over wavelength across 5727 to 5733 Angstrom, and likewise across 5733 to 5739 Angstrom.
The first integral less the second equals -1.0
